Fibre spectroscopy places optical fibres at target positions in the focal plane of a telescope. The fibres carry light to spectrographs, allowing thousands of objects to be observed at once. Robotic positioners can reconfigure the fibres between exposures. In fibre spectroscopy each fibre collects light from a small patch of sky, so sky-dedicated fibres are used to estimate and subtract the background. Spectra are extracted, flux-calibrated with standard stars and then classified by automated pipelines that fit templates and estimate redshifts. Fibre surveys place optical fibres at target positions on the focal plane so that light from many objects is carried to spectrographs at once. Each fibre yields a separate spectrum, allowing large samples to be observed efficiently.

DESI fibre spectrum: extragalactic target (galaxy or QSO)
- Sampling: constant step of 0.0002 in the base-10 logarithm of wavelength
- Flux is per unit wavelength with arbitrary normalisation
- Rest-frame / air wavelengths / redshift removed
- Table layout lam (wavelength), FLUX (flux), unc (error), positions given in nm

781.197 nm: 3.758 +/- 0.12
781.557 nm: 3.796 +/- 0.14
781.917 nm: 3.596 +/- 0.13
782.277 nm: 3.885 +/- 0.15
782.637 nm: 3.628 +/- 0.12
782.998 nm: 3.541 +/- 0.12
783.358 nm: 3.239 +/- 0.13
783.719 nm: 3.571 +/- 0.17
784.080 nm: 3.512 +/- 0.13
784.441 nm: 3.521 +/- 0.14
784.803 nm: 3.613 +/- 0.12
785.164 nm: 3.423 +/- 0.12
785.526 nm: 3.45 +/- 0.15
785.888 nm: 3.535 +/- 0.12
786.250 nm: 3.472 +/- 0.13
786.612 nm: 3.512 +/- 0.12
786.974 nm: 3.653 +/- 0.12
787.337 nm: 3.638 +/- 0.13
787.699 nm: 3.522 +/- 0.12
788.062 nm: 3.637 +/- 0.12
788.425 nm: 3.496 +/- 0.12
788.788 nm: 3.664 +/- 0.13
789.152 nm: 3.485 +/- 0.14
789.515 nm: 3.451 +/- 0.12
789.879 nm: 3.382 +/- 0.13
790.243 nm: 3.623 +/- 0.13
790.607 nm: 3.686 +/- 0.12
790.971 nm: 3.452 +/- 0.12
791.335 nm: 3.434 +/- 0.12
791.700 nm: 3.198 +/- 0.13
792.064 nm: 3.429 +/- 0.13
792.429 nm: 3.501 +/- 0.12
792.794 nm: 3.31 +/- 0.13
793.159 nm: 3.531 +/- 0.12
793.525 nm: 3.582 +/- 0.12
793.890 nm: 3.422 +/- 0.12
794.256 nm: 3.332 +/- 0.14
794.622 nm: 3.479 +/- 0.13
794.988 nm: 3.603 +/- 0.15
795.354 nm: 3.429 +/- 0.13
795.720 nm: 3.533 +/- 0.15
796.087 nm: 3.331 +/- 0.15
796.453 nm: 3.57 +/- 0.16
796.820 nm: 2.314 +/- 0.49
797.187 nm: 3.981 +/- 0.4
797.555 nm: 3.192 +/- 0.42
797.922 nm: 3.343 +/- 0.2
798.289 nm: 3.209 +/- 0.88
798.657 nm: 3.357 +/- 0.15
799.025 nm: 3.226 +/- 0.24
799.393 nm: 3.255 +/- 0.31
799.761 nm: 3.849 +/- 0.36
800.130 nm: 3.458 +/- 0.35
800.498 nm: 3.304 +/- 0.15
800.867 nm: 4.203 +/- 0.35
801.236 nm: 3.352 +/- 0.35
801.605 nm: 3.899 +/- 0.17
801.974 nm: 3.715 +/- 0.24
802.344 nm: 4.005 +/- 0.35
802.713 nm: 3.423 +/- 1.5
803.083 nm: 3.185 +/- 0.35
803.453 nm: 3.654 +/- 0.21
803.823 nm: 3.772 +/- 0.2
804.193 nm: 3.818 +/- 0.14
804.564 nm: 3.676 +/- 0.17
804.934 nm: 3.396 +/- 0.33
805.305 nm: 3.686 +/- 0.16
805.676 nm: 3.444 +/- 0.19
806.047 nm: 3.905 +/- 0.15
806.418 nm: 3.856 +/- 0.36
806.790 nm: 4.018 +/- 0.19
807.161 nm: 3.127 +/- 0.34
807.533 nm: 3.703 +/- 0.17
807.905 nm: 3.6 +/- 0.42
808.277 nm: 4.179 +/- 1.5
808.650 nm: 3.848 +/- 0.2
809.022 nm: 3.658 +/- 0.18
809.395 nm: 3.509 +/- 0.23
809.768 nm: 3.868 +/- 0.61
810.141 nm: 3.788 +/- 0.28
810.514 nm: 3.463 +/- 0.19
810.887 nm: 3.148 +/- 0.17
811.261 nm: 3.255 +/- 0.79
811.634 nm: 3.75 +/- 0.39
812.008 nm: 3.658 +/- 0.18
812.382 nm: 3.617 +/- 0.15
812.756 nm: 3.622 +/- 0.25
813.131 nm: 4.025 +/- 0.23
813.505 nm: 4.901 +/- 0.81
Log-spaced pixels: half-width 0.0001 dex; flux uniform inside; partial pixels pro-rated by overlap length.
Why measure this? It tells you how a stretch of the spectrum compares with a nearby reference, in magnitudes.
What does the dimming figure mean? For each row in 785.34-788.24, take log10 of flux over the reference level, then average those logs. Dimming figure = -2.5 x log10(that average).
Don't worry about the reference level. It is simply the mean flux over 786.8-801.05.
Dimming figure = 4.9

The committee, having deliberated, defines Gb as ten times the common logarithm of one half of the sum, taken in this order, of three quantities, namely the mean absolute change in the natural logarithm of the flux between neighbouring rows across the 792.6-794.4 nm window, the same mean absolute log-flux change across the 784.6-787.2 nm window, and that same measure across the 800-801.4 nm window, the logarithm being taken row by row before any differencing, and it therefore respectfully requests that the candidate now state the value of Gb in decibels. -9.3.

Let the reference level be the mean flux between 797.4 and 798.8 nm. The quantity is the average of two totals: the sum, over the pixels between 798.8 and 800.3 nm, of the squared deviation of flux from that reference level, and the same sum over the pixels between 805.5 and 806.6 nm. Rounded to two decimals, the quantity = 0.56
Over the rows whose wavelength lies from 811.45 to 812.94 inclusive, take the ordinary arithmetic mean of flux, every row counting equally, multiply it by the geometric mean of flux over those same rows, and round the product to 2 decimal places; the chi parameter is 13.41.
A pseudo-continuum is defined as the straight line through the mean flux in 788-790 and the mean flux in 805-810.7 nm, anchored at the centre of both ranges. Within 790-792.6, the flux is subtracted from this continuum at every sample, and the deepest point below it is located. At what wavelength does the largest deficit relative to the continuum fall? 791.700 nm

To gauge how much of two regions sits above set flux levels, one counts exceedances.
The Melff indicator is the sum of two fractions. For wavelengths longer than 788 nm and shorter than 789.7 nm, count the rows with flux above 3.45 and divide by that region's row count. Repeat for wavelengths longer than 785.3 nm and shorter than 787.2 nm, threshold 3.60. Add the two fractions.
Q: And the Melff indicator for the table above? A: 1.20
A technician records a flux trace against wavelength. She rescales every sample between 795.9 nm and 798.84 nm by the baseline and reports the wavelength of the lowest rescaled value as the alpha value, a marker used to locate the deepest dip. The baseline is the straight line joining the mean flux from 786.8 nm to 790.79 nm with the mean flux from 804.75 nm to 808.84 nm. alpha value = 796.820 nm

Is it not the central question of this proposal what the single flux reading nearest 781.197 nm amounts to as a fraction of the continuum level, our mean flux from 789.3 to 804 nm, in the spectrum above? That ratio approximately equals 1.08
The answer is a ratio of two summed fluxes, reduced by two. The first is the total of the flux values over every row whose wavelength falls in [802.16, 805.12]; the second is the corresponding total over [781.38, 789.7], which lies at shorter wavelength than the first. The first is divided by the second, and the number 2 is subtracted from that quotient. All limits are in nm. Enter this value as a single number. -1.6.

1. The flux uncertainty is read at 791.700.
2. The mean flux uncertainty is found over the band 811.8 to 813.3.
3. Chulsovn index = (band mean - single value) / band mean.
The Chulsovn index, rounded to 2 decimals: 0.36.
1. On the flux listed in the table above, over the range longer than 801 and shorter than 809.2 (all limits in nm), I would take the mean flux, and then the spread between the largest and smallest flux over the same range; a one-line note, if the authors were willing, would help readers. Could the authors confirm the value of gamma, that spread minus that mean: -2.6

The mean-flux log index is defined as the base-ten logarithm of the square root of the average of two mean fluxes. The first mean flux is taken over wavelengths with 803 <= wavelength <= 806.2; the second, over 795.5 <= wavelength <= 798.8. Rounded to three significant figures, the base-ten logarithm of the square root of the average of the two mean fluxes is 0.270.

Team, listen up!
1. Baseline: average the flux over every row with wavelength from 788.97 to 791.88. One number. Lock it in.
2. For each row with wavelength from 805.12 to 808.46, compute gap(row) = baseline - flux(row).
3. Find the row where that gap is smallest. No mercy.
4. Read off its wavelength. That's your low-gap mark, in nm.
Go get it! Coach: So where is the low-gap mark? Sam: 808.277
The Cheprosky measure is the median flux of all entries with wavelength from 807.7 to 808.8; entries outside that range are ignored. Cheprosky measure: 3.85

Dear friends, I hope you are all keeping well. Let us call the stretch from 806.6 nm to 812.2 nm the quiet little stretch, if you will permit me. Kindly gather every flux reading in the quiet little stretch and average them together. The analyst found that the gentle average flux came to 3.64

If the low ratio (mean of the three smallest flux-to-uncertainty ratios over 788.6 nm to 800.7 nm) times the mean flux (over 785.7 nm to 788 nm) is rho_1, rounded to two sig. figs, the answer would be 19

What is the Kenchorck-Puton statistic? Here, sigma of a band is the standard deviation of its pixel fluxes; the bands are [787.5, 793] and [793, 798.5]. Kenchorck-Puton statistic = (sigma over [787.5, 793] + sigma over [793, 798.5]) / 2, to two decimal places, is 0.24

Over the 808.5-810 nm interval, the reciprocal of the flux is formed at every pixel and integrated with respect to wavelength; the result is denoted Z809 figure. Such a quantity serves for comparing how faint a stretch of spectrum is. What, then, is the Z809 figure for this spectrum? 0.40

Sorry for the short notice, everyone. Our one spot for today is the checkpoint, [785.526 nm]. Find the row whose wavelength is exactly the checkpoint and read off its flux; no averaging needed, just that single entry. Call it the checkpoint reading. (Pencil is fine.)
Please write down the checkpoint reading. 3.45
